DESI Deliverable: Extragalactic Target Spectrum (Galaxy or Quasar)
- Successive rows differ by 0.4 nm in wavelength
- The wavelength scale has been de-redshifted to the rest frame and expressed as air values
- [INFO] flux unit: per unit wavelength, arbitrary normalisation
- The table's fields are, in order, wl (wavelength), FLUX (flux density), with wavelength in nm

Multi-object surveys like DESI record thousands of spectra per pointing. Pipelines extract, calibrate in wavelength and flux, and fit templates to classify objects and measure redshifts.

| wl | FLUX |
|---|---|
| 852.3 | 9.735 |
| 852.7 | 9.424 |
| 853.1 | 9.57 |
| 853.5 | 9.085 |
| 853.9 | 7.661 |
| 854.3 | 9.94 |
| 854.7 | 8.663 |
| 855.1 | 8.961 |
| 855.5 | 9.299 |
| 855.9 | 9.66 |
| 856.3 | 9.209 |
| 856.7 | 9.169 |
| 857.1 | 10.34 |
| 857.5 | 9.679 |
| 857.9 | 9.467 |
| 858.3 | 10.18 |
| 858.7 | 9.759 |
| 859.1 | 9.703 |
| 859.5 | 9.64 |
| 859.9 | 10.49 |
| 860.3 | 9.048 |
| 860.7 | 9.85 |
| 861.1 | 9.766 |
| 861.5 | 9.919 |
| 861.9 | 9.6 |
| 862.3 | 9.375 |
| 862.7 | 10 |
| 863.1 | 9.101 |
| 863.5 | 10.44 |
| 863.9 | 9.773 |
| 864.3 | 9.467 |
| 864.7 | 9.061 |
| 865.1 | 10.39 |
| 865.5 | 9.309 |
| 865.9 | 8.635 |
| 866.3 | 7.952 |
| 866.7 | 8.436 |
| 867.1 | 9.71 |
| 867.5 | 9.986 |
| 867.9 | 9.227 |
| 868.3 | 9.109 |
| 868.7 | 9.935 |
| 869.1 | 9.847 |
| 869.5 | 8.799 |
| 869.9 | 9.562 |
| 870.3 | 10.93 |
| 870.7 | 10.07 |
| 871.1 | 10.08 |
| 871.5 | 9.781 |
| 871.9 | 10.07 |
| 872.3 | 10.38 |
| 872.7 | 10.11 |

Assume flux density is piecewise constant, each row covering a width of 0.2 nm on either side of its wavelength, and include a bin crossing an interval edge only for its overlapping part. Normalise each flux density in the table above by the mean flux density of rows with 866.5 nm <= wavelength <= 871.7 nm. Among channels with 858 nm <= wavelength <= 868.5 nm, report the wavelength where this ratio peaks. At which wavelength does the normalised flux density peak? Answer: 859.9 nm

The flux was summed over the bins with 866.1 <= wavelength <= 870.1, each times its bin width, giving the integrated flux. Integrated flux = 37.0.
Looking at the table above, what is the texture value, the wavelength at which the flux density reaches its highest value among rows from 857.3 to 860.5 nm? 859.9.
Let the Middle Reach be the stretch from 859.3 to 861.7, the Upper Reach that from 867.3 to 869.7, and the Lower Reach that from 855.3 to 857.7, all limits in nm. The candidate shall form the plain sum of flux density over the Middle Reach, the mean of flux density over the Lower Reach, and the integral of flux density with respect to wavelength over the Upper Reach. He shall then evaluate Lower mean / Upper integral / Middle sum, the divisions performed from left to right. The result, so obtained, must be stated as 0.0072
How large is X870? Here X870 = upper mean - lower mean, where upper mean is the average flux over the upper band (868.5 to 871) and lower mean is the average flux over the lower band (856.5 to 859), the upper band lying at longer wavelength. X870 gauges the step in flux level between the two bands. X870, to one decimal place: 0.1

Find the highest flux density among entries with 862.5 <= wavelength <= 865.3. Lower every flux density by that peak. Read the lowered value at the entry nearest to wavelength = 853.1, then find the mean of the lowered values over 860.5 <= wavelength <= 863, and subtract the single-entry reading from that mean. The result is 0.2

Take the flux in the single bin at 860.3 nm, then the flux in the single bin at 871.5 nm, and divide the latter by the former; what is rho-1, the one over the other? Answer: 1.08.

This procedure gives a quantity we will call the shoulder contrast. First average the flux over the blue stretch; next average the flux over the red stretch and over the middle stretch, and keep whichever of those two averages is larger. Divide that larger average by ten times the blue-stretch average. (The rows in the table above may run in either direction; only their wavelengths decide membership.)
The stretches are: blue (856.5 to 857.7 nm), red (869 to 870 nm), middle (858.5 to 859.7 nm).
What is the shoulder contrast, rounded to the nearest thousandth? 0.100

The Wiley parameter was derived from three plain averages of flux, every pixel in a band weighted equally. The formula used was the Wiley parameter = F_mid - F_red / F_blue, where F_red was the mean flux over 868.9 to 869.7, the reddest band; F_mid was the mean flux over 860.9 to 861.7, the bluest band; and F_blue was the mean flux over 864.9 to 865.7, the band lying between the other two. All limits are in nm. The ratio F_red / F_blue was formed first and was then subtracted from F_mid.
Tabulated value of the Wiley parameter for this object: 8.90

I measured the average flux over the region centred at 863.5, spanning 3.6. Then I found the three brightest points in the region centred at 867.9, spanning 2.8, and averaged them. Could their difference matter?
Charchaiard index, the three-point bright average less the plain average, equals 0.2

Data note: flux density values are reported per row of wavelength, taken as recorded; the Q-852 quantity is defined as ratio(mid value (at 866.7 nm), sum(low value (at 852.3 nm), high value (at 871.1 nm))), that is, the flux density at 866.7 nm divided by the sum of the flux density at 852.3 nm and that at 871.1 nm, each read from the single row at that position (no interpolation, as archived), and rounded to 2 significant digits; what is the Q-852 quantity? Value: 0.43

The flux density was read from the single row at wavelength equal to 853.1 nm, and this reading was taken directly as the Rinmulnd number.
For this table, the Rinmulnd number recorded 9.57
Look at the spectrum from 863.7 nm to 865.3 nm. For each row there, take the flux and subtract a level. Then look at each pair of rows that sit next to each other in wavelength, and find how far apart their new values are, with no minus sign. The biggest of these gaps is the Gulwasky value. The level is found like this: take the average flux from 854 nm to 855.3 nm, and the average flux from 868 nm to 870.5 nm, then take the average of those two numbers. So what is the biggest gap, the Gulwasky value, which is 1.33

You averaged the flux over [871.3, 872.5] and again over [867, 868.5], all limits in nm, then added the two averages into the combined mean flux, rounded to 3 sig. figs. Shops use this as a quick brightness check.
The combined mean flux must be 19.6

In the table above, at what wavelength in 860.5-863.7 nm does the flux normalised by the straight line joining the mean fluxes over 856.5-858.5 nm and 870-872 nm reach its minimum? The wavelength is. 863.1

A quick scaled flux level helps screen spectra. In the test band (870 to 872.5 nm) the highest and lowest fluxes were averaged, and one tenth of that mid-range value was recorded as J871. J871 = 1.04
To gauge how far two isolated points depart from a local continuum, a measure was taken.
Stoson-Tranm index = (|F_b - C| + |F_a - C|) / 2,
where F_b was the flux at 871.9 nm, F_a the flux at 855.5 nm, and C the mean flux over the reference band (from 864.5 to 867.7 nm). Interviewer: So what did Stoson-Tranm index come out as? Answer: 0.50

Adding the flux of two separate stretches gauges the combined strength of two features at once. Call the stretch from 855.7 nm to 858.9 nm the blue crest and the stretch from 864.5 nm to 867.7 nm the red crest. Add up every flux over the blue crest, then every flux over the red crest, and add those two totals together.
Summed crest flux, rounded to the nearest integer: 151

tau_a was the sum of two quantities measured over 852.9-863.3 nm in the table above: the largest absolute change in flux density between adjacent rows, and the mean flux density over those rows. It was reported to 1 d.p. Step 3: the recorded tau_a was 11.8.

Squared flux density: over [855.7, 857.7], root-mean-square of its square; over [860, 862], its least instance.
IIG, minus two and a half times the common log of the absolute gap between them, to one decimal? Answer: -2.6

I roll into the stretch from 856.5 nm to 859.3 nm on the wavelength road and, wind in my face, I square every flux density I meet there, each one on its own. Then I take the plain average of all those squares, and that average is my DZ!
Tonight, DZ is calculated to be 95.3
